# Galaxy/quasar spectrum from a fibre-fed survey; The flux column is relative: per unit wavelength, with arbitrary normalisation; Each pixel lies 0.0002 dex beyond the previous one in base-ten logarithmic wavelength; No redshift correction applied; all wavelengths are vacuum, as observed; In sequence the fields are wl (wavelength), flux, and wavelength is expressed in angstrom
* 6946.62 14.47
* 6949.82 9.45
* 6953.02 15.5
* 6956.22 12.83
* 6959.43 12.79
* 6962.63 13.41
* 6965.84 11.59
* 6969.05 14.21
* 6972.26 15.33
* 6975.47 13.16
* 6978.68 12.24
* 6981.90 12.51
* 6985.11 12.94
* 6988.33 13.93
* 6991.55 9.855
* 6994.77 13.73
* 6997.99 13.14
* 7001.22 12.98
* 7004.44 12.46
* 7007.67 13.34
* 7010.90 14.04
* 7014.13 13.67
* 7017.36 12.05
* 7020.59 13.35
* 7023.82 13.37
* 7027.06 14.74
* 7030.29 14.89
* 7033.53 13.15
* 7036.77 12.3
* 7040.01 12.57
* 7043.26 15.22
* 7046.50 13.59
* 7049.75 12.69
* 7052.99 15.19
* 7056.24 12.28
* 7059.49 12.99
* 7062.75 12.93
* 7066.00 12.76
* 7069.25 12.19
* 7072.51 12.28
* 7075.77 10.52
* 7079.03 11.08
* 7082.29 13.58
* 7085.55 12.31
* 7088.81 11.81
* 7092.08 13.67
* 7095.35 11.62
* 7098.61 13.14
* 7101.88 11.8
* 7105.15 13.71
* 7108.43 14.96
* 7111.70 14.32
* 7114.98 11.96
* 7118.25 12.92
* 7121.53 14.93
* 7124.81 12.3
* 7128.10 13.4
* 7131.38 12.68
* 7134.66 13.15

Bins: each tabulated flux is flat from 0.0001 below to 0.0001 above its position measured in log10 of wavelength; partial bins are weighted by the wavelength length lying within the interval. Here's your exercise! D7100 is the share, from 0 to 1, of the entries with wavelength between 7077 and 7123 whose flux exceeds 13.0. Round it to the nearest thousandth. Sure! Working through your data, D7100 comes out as 0.500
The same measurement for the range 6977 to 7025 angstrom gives 0.533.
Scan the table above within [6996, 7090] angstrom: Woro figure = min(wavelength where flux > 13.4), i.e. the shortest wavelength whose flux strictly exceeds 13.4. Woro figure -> 7010.90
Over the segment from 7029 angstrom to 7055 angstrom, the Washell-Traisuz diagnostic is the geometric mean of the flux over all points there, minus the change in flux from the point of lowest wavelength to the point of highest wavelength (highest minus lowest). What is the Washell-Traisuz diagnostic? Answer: 13.4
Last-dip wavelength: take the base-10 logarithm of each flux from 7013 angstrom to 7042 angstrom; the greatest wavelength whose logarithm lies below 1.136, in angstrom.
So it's 7040.01 angstrom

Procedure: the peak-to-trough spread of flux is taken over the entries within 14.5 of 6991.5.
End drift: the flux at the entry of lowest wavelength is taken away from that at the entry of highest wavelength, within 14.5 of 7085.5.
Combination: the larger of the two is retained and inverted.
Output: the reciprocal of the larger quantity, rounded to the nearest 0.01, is 0.25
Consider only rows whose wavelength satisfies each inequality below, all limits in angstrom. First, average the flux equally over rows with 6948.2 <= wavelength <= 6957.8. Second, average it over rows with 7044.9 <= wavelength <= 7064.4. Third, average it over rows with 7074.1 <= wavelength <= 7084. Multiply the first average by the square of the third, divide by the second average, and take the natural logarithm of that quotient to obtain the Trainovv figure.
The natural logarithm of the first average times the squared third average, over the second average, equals 4.87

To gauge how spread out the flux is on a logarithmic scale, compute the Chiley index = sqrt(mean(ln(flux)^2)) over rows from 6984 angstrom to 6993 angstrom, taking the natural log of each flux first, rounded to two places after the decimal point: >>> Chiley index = 2.50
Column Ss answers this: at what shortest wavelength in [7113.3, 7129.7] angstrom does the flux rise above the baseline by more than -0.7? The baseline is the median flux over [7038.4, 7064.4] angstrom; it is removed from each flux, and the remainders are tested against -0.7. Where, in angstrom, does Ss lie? 7118.25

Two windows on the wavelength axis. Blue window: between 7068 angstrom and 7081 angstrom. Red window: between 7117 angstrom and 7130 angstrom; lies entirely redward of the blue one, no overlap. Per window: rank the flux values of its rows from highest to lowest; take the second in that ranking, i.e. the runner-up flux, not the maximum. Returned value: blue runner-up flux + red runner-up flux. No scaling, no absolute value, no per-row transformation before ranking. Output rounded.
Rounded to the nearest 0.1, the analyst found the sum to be 25.6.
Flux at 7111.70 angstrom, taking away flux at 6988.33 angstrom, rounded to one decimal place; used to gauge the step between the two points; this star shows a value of 0.4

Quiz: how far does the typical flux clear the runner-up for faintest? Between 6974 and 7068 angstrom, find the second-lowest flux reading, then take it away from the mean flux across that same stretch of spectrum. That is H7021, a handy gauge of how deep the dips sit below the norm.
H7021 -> 1.1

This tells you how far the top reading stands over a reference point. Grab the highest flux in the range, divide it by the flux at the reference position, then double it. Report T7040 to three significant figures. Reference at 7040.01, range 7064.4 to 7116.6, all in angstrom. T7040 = 2.38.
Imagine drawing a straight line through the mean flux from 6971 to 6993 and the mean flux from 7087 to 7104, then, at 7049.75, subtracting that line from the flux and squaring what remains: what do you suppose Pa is 0.0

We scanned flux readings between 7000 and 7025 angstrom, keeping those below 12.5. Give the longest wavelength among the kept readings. 7017.36 angstrom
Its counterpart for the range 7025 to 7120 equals 7114.98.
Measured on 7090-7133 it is 7124.81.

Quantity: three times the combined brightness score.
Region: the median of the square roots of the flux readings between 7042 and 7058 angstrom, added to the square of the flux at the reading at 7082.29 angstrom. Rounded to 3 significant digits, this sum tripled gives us 564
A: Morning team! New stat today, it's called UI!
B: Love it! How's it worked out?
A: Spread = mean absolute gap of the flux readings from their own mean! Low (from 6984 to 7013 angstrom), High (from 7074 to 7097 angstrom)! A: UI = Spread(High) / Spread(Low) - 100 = -98.8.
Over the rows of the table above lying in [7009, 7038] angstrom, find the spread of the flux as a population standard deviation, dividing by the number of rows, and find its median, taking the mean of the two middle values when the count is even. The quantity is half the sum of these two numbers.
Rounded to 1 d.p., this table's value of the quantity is 7.1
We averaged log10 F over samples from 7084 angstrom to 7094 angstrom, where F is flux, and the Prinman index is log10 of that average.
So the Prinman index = 0.041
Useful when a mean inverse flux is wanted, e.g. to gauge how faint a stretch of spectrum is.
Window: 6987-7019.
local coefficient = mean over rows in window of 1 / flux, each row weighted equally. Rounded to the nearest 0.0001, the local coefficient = 0.0782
